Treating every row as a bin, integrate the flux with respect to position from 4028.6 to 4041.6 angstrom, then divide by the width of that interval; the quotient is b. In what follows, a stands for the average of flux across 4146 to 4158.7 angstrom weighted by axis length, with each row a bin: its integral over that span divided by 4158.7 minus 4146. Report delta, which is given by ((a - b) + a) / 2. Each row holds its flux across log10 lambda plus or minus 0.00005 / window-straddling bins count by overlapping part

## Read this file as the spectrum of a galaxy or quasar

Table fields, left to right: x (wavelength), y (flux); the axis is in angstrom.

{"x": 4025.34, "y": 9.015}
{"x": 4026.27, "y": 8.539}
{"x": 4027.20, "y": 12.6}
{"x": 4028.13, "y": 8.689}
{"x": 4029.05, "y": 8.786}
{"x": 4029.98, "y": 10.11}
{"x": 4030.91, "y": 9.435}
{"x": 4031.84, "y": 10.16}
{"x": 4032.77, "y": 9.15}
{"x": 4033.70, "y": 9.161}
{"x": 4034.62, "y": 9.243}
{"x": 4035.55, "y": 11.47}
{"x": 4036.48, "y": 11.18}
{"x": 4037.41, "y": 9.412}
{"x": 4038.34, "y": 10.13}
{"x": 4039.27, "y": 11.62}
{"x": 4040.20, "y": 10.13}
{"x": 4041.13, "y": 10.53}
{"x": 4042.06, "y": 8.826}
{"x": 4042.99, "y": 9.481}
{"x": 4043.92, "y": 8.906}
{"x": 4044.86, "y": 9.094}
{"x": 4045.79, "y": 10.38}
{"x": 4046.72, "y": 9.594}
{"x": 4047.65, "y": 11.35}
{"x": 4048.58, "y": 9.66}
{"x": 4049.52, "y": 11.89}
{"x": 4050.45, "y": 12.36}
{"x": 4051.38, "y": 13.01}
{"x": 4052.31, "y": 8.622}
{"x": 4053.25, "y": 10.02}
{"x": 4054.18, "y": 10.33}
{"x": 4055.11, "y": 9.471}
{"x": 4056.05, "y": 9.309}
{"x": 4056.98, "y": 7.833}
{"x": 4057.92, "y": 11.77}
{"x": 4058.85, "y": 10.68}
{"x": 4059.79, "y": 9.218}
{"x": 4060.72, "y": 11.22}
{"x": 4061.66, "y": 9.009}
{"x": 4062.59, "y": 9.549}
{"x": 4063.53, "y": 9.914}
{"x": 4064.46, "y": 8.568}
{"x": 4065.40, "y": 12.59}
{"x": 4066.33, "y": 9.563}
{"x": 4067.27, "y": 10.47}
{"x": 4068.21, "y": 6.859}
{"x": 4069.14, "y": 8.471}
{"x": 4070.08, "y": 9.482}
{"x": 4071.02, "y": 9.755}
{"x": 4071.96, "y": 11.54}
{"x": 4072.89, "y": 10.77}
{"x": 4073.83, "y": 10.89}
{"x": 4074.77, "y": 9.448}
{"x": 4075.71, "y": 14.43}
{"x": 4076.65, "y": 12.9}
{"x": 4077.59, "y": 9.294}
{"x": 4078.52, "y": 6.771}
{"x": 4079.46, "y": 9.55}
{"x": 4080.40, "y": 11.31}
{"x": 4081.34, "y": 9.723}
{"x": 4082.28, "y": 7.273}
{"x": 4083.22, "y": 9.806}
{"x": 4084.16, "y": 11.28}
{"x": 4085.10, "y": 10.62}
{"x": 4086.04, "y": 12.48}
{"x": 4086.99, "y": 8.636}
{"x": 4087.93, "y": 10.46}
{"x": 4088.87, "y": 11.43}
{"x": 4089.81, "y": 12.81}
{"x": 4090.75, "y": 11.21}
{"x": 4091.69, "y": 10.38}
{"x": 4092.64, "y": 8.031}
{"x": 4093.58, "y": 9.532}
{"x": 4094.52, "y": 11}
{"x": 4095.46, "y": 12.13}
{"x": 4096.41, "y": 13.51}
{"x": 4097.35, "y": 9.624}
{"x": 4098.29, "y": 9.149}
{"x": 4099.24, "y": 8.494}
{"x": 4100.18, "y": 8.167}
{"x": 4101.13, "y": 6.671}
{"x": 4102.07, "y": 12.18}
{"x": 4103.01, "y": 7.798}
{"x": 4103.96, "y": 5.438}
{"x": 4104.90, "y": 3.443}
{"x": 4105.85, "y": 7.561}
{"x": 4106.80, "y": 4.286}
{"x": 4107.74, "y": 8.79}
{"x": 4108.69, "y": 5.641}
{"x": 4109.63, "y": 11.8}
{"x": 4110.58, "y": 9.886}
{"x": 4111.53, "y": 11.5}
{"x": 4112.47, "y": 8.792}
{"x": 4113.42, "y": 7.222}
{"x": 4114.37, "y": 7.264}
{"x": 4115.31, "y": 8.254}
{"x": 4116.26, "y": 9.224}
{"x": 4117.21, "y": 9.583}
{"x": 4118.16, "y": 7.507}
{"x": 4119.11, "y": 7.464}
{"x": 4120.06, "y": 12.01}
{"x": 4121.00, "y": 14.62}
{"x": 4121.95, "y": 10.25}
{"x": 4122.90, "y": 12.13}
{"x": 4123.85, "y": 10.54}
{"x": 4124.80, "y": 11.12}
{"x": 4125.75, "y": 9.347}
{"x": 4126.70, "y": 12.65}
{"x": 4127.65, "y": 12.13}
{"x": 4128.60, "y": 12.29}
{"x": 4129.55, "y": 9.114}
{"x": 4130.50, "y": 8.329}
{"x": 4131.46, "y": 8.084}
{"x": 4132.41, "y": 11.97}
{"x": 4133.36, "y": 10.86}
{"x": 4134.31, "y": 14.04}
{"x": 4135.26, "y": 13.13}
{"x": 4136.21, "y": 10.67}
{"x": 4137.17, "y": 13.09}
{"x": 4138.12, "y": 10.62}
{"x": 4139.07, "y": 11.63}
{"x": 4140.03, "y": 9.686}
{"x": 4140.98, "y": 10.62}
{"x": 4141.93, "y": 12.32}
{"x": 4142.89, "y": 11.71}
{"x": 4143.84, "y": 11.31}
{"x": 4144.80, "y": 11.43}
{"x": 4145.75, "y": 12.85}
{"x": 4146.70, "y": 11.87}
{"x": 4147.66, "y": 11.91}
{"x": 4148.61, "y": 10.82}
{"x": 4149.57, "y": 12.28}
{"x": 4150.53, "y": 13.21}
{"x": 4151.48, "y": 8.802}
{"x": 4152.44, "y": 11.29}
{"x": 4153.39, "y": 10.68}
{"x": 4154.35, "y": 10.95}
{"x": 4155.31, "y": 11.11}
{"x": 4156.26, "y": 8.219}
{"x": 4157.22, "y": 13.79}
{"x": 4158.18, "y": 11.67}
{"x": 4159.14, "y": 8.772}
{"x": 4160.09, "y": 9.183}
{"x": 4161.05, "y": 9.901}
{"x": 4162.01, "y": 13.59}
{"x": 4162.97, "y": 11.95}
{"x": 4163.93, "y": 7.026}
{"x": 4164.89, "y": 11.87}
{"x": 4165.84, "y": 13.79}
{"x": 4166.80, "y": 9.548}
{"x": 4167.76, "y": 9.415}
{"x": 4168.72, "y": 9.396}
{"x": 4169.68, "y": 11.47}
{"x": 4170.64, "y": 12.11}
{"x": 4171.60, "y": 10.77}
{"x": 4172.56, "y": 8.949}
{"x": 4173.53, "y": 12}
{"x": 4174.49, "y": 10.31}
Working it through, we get 6.27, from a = 11.3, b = 10.0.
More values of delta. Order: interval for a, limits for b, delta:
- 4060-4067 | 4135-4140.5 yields 4.35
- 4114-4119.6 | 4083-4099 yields 2.90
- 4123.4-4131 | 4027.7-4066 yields 5.65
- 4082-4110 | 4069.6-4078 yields 3.85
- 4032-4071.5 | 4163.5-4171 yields 4.69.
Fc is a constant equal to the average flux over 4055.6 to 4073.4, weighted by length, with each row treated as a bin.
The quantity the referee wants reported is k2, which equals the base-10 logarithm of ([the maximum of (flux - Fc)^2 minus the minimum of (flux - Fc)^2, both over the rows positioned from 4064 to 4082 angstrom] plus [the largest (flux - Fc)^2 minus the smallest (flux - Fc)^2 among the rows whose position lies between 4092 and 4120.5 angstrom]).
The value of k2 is 1.79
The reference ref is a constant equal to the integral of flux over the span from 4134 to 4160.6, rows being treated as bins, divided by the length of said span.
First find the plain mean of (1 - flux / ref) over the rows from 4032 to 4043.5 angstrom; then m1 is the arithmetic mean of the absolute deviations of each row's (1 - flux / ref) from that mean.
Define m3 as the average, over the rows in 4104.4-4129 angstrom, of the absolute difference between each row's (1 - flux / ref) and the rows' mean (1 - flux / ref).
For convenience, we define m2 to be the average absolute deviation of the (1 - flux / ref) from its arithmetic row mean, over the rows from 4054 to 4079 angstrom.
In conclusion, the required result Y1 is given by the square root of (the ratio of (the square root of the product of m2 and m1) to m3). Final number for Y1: 0.69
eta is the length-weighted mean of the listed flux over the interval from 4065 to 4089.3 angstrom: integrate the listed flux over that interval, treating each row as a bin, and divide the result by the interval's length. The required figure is 10.2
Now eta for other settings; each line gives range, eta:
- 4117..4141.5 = 10.9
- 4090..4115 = 8.9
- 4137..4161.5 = 11.1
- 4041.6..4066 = 10.1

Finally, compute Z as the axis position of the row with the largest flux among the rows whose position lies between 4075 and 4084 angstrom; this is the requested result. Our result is 4075.71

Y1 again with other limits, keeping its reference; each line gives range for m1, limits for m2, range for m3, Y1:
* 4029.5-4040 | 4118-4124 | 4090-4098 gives 0.97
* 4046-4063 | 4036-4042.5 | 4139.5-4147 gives 1.13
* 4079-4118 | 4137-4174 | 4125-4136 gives 0.93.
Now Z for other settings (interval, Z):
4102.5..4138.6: 4121.00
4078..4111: 4096.41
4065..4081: 4075.71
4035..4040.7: 4039.27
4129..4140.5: 4134.31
